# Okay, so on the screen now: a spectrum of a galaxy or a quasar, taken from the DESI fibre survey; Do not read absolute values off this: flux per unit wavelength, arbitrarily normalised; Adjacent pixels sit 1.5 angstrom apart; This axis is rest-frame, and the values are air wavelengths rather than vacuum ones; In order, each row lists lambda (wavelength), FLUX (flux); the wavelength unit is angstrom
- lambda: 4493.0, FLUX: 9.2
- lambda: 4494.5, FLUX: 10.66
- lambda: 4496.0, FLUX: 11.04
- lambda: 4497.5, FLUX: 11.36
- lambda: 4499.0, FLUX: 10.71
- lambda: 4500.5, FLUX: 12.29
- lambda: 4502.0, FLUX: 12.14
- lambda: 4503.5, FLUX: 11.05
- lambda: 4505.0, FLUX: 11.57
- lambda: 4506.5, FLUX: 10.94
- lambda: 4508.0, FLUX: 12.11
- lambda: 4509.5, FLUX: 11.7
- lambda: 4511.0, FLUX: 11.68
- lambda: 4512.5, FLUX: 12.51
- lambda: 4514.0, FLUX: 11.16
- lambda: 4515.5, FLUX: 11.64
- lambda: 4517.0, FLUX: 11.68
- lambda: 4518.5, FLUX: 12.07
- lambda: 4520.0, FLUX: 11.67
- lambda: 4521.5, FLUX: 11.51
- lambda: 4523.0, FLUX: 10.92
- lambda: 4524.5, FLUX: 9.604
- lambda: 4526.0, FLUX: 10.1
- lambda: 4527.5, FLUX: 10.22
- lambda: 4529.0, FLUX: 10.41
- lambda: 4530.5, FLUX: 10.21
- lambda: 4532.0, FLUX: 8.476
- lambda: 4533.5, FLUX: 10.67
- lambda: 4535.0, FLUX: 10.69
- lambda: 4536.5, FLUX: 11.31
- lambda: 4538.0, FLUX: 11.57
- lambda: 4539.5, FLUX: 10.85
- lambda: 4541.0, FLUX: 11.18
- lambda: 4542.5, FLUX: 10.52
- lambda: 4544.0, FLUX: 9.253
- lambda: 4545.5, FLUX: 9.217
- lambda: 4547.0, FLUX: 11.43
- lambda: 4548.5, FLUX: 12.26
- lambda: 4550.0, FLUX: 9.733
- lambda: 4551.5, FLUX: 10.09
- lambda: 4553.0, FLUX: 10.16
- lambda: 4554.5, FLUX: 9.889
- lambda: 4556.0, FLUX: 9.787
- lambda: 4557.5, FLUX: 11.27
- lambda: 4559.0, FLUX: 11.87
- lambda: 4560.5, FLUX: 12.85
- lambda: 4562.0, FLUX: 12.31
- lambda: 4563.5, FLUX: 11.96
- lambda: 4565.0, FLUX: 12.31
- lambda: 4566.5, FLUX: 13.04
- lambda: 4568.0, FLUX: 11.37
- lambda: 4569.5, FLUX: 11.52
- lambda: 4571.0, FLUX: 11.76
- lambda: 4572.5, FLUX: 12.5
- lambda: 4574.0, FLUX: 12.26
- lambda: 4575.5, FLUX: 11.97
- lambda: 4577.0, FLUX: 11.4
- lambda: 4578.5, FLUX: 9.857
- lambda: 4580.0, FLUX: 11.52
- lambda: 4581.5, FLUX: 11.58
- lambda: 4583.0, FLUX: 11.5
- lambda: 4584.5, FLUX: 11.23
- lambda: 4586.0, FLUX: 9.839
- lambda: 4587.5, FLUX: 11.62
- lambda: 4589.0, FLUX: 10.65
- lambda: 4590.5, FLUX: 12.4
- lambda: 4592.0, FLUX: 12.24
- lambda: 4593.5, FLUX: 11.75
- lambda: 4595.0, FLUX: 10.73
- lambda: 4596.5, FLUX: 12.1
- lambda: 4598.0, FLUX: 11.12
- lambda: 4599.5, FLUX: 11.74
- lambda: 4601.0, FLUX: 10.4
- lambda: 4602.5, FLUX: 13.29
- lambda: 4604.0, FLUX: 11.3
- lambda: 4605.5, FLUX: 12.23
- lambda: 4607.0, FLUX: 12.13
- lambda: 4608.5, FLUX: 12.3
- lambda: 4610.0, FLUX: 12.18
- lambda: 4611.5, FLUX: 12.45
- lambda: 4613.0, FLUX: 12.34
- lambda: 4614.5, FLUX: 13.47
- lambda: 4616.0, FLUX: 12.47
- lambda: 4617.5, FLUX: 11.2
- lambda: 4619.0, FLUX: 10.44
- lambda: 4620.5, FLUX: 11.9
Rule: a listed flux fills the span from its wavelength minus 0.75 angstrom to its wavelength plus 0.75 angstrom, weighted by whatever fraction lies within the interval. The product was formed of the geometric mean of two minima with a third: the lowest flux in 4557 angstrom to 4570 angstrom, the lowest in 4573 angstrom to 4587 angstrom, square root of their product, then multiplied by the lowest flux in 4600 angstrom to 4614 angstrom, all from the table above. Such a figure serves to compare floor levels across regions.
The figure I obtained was 110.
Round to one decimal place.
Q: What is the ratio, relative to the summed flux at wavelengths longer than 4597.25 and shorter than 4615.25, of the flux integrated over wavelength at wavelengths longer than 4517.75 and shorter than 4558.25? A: 3.0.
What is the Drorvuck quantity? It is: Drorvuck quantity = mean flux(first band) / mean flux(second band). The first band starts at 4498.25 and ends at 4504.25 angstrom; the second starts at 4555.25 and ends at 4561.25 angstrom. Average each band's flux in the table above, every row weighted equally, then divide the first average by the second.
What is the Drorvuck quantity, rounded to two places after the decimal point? 1.01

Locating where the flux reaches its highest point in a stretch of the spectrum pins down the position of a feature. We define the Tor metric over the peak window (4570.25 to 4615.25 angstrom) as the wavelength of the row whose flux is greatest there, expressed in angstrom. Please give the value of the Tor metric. 4614.5 angstrom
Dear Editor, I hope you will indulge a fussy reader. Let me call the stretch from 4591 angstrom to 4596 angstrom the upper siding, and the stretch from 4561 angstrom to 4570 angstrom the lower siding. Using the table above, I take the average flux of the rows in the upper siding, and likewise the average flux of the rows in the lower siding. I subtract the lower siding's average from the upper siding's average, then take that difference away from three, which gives 3.5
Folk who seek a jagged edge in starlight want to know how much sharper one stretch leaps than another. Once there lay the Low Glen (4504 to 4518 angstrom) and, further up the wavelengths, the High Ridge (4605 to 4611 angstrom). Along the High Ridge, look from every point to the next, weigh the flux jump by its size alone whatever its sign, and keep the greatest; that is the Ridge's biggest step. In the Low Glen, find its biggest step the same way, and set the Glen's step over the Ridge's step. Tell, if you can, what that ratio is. 7.9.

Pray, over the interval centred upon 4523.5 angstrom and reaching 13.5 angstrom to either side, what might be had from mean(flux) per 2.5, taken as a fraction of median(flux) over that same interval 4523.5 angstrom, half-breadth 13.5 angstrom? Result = 0.396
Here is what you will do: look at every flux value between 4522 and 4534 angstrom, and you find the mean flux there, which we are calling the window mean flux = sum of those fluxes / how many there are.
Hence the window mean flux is 10.1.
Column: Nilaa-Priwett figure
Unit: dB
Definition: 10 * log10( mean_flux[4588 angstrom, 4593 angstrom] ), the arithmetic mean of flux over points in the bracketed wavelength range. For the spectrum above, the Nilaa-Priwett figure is 10.7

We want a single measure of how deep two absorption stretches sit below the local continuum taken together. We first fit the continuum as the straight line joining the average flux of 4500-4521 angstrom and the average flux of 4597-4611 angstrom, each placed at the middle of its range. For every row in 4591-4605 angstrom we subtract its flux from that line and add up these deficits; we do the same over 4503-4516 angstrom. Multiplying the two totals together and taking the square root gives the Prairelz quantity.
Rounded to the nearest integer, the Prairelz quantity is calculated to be 2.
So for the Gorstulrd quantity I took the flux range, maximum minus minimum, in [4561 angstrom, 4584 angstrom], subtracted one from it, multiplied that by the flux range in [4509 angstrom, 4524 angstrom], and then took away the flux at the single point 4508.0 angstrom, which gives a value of -8.6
